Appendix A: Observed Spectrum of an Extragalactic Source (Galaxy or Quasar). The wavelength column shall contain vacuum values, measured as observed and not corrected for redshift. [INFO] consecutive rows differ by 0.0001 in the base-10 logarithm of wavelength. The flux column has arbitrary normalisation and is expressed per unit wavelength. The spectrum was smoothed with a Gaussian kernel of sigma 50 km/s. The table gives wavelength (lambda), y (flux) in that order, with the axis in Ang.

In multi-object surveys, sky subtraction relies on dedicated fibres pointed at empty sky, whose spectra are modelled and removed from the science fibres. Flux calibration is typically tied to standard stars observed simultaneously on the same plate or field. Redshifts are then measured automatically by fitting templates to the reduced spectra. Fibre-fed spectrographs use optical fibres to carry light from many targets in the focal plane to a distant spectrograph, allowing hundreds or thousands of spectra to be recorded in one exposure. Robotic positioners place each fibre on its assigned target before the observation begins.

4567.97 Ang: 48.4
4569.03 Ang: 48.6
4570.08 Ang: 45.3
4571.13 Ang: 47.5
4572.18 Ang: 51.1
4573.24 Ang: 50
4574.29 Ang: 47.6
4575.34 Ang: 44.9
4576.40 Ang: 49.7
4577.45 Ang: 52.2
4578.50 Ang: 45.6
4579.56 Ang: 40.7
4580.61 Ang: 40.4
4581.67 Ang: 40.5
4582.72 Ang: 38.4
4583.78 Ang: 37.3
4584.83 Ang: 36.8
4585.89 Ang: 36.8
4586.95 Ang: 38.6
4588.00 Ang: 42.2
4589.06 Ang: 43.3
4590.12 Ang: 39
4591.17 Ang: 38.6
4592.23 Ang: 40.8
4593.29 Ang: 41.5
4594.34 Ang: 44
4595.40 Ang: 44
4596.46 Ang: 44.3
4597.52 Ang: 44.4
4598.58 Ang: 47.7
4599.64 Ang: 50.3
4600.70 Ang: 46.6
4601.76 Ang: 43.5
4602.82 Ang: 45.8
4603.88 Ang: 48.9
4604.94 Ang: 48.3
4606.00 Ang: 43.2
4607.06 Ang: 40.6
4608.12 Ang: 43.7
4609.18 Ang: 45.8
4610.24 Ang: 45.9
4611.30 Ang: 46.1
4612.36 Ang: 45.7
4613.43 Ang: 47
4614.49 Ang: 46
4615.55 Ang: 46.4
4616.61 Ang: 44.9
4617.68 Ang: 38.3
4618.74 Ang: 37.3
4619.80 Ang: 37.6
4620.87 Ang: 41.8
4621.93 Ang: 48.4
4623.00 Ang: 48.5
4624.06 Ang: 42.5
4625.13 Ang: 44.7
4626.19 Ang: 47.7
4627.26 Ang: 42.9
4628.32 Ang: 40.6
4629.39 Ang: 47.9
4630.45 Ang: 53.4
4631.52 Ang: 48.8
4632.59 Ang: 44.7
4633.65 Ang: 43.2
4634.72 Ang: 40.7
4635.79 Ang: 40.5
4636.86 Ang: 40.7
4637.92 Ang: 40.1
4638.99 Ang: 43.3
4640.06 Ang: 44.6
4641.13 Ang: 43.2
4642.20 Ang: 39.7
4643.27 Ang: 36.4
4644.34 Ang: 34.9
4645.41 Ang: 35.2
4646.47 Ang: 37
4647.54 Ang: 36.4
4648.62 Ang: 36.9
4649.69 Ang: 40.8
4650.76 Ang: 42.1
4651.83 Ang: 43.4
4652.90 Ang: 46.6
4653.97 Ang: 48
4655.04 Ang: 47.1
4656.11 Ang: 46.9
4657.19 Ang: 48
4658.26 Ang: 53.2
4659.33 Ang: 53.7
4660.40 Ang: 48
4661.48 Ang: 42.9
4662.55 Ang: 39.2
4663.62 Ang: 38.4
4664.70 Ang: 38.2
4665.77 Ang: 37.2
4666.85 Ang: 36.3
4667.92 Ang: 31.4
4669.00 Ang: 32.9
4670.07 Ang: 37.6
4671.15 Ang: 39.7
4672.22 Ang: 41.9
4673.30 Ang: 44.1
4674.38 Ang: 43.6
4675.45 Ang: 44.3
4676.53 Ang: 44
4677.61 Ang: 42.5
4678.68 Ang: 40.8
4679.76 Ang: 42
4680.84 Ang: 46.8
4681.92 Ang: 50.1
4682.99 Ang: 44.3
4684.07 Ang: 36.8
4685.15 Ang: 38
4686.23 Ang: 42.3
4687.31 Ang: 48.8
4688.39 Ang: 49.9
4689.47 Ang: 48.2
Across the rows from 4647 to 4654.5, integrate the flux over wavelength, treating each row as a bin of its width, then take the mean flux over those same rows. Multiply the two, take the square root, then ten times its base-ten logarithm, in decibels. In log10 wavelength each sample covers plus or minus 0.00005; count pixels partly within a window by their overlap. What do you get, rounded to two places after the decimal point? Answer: 20.61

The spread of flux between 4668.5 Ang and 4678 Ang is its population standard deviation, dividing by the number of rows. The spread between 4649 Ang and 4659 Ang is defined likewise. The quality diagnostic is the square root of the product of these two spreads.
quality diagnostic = 3.6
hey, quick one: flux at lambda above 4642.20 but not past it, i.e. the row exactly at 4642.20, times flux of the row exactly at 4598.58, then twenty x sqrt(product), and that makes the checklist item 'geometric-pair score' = 870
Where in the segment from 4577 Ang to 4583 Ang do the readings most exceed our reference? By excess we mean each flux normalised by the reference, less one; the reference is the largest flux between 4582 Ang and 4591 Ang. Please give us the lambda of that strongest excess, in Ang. 4577.45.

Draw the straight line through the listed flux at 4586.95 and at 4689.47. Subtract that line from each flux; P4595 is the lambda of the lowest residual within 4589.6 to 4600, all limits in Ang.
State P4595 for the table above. 4591.17 Ang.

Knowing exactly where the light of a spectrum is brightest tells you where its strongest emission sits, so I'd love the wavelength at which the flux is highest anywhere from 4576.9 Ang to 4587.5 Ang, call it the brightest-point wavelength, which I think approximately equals 4577.45 Ang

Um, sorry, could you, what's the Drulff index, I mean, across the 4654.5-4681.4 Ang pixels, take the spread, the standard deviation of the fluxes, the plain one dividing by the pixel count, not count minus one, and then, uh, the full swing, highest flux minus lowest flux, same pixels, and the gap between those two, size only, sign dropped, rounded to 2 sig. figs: 17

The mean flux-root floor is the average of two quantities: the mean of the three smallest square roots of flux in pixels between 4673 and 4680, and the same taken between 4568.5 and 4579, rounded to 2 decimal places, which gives 6.60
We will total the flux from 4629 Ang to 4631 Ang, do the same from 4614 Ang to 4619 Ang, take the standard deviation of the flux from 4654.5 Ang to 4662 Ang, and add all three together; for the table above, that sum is 318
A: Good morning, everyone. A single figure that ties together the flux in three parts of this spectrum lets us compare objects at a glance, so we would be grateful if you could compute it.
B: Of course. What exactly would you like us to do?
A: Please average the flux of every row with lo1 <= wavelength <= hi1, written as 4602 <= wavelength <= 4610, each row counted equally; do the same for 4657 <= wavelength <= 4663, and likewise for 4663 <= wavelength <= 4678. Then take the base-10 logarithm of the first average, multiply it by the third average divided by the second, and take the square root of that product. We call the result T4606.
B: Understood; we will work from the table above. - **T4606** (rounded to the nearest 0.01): 1.17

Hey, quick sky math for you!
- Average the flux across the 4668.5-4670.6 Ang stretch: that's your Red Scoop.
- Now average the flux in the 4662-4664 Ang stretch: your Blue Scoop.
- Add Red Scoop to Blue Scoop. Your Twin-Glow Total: 74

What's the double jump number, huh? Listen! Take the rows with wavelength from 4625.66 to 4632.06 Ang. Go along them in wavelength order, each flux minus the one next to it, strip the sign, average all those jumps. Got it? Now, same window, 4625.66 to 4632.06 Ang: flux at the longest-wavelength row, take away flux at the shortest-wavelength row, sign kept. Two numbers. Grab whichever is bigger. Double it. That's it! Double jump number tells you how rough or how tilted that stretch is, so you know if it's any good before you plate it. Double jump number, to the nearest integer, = 10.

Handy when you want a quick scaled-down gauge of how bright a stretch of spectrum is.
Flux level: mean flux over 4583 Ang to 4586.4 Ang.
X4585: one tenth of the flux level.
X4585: 3.7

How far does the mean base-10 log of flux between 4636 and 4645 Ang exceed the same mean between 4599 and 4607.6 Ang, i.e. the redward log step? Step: -0.06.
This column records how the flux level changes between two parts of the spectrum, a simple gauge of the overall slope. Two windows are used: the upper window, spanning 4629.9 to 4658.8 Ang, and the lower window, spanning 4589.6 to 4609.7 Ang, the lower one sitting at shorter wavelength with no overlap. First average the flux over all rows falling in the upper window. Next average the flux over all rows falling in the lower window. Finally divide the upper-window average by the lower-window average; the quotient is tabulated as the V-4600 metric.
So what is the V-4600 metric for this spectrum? 0.97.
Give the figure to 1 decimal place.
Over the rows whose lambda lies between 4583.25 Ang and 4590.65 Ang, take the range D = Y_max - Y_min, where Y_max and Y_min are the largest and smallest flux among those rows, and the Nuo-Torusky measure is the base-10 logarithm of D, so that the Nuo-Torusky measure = 0.8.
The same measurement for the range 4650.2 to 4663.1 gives 1.2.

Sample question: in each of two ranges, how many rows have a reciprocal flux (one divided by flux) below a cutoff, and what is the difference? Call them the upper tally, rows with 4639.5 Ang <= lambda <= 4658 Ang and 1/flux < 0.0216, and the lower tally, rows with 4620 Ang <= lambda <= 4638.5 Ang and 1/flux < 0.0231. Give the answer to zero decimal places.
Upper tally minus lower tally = -3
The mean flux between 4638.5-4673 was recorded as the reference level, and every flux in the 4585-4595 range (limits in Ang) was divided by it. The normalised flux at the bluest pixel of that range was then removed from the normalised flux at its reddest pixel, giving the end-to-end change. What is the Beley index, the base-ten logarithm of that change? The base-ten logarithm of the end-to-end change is -0.76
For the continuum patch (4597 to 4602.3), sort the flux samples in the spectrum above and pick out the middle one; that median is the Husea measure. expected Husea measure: 47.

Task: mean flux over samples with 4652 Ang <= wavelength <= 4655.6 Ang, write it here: 47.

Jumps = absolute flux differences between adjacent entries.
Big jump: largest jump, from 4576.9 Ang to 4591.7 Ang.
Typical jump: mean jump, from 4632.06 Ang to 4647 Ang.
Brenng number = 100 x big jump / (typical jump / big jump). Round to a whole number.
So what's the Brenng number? 2659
